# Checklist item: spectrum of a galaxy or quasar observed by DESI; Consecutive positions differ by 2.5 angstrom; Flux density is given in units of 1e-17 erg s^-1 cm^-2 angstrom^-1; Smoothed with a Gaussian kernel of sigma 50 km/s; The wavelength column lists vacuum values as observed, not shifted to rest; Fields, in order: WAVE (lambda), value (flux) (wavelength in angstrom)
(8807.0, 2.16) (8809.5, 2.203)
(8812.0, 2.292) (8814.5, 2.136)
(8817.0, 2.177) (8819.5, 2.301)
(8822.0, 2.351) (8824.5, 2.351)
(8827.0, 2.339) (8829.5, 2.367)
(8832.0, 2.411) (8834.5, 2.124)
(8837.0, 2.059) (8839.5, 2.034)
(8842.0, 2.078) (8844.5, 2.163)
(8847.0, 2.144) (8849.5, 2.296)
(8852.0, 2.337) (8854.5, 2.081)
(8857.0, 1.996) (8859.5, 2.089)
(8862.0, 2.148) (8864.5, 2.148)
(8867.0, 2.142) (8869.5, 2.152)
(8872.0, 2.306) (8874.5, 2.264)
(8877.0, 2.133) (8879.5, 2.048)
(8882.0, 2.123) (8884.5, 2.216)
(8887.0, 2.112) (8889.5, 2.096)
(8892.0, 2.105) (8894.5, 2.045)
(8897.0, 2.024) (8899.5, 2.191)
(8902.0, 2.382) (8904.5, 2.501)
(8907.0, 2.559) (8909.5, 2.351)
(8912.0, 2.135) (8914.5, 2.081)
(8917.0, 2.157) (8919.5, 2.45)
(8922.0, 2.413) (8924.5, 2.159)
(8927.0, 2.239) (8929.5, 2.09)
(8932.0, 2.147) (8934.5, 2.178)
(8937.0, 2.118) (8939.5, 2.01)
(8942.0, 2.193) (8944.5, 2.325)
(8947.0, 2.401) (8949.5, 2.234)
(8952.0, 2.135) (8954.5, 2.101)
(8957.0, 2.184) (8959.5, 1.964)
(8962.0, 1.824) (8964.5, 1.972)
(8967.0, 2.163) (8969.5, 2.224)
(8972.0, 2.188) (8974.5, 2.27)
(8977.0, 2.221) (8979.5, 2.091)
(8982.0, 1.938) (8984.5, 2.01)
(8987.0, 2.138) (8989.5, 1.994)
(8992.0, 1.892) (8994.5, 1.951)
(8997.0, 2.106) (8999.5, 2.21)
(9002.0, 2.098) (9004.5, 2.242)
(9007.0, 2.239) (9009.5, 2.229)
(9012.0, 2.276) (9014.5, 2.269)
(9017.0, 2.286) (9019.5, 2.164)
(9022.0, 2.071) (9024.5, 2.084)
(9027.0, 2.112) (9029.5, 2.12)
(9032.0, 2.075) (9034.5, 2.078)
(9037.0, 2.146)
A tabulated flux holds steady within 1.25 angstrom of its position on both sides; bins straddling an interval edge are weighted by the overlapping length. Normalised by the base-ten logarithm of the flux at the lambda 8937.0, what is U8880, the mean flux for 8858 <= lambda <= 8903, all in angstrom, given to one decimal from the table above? 6.6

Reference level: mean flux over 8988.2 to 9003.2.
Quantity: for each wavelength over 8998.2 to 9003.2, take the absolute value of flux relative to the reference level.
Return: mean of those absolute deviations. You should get 0.112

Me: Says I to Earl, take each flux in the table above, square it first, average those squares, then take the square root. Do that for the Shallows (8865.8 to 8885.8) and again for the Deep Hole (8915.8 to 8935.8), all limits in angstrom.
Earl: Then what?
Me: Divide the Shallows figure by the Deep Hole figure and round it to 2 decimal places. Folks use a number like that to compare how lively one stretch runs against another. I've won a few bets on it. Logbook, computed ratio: 0.97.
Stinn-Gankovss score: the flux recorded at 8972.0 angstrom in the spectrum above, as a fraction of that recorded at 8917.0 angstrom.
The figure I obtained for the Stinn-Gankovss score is 1.01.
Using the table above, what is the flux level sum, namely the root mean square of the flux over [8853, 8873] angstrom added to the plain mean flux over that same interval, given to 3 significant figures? 4.27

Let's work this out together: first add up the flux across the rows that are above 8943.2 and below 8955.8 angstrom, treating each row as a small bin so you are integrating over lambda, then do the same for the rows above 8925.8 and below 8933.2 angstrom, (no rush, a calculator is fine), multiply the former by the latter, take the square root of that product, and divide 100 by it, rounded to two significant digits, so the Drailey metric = 4.7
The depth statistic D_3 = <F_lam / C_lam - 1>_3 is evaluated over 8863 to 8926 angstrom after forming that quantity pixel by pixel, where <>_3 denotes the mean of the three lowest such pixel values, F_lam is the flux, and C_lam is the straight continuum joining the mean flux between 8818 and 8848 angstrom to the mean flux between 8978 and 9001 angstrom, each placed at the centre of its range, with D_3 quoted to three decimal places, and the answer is -0.055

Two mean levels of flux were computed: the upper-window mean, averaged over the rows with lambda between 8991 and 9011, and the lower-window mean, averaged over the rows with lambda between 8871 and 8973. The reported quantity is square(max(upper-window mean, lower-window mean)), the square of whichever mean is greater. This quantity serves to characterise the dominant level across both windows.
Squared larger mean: 4.77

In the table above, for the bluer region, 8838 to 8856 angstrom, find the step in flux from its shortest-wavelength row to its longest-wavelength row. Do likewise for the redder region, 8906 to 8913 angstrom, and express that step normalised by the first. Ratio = -9.0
